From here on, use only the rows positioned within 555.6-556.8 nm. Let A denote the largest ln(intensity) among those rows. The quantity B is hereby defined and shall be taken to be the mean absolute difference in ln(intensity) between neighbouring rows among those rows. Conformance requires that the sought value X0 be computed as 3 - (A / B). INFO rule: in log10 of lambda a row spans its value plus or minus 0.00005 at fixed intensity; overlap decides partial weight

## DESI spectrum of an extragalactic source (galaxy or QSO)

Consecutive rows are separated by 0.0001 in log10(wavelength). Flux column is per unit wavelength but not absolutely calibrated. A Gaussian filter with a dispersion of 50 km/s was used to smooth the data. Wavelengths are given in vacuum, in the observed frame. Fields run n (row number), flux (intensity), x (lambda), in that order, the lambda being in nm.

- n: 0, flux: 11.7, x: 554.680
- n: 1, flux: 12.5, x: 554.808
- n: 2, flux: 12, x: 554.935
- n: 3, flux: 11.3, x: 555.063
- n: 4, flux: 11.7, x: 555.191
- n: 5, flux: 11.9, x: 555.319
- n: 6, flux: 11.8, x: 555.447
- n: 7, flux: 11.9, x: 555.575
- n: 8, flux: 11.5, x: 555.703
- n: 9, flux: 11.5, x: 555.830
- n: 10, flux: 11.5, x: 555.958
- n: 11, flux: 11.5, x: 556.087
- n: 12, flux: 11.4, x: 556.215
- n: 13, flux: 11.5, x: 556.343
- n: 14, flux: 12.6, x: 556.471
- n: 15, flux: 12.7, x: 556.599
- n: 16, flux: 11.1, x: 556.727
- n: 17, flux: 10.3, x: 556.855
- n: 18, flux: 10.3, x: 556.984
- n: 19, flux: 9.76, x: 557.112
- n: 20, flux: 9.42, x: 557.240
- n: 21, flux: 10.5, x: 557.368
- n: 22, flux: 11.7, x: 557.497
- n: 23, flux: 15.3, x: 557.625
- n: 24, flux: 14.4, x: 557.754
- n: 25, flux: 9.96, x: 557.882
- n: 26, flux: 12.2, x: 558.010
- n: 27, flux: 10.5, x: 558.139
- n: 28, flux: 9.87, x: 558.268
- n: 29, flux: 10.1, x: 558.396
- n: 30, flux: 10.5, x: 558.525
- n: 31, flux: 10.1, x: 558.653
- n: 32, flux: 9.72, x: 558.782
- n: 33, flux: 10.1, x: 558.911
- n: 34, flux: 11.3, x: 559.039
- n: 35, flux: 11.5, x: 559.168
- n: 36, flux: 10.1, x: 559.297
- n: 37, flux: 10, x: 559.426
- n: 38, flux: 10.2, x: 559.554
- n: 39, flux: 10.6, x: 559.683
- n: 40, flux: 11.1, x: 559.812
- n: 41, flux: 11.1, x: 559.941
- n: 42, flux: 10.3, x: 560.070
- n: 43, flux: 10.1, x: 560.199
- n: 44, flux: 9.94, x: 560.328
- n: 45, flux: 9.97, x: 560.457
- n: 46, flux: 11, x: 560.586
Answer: -78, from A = 2.54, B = 0.03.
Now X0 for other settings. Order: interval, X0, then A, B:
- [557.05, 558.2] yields -14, 2.73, 0.16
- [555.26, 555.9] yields -191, 2.48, 0.01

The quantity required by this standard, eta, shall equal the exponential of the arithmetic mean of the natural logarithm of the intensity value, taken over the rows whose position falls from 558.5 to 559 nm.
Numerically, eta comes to 10.1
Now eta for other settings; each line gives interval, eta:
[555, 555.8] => 11.7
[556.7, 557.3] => 10.2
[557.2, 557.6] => 10.5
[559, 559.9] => 10.7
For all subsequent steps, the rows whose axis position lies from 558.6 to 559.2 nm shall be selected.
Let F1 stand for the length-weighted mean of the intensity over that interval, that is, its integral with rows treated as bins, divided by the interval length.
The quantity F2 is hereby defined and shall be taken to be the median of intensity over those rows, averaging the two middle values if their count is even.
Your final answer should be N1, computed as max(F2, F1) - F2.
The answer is 0.40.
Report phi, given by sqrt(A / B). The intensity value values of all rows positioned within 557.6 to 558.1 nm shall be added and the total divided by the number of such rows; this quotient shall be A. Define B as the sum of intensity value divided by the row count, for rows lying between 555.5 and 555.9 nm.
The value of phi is 1.056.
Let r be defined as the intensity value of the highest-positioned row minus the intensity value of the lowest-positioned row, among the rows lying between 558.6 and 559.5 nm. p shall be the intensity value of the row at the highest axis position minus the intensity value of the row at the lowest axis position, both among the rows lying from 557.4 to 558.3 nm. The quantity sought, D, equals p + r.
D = -1.9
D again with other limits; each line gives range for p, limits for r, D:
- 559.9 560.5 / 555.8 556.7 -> 0.1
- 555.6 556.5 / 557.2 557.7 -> 7.0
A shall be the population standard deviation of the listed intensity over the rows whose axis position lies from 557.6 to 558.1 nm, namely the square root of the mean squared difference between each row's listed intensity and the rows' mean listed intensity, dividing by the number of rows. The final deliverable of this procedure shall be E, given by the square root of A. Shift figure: 1.4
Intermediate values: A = 2.07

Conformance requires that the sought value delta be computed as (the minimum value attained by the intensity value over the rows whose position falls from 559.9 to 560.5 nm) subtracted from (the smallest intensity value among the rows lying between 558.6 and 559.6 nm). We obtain -0.2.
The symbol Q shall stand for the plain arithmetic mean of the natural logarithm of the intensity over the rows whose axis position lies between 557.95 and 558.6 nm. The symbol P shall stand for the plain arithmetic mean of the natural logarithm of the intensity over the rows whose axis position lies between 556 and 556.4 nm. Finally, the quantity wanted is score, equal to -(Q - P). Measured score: 0.08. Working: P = 2.44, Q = 2.36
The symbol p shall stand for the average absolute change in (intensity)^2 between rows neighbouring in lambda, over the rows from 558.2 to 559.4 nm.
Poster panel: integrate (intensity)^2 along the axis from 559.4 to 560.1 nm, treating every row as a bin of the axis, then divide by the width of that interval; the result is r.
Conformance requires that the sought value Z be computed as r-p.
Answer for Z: 100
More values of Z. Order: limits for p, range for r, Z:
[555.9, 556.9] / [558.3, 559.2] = 96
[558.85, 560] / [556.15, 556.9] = 125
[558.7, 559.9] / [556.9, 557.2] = 88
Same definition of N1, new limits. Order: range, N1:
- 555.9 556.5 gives 0.14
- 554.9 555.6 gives 0.00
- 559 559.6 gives 0.41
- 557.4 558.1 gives 0.32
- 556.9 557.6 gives 0.31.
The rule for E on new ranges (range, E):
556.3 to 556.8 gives 0.8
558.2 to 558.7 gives 0.5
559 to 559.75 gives 0.8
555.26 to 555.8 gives 0.4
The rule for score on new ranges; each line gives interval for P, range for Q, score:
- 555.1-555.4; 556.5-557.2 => 0.09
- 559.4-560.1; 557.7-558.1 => -0.13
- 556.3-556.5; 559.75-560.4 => 0.14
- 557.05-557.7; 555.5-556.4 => -0.03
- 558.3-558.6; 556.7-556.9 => -0.04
